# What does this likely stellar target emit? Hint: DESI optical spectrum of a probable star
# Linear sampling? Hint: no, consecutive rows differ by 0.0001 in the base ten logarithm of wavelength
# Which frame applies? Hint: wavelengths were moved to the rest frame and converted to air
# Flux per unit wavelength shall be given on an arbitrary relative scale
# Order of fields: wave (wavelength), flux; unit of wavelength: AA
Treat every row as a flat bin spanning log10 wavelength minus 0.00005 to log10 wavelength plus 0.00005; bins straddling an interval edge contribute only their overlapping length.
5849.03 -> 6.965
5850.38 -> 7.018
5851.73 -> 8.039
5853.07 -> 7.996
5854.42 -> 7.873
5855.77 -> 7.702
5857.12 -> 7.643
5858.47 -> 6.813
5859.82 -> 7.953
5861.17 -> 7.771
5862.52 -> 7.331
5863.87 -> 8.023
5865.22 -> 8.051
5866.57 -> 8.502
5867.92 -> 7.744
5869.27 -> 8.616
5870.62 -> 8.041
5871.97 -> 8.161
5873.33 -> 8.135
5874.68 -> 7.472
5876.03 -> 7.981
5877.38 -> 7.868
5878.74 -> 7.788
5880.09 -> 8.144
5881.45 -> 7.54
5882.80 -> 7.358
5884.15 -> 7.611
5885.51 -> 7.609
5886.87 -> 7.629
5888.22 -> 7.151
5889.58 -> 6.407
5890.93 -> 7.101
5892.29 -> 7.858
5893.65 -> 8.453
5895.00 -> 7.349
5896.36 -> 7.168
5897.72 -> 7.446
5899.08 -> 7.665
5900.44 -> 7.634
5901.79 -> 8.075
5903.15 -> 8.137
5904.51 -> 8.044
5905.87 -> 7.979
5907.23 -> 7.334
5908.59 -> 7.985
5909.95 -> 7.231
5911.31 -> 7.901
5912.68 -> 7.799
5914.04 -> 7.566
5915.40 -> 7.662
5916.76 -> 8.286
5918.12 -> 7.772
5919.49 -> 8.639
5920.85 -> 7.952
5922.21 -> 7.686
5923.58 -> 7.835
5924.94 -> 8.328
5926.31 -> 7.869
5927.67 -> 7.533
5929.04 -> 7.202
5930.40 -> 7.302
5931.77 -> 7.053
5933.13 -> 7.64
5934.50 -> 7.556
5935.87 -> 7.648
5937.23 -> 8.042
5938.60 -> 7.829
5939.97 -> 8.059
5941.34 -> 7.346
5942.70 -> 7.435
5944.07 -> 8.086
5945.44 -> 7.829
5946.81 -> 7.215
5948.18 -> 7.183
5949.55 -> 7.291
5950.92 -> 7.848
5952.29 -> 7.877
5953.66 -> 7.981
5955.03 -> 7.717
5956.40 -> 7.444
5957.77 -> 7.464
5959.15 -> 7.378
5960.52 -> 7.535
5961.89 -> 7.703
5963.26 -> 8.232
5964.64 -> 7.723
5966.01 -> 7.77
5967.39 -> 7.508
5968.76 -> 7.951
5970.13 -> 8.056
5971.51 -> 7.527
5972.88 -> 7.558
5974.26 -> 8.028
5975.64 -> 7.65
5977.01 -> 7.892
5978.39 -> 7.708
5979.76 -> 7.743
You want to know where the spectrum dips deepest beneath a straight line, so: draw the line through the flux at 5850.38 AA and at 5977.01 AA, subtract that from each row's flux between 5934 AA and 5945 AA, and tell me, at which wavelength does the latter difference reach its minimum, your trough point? 5941.34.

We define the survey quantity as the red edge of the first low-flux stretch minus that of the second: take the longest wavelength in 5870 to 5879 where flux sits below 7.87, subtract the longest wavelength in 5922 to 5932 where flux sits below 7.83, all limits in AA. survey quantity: -53.0 AA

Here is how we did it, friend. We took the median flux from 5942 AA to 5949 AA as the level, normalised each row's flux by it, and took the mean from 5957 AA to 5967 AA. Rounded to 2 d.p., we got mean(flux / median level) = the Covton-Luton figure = 1.03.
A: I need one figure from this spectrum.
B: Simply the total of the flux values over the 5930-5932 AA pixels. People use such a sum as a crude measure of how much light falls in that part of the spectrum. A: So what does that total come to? 14.4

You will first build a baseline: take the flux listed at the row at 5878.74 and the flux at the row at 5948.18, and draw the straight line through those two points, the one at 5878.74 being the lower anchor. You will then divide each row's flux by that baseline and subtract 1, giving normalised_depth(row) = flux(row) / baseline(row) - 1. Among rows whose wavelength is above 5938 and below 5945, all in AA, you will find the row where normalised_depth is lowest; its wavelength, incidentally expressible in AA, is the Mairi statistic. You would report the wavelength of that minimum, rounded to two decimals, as 5941.34 AA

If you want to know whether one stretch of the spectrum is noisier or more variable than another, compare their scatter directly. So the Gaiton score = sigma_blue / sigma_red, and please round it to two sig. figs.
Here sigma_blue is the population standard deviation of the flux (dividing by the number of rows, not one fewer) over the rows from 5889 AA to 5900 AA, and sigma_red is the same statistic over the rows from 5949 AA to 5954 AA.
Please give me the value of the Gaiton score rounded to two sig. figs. 2.1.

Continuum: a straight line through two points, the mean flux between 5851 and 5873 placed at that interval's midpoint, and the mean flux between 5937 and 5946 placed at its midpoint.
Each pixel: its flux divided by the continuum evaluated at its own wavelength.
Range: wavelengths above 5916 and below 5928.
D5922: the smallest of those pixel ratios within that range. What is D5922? 0.96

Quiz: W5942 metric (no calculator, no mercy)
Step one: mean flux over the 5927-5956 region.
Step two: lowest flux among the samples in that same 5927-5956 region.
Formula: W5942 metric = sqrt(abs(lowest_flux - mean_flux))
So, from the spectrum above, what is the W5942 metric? 0.74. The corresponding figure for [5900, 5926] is 0.81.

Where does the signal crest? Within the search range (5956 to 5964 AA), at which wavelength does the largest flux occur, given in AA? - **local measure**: 5963.26 AA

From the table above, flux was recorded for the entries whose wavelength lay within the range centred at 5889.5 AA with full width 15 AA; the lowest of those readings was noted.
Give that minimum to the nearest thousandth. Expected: 6.407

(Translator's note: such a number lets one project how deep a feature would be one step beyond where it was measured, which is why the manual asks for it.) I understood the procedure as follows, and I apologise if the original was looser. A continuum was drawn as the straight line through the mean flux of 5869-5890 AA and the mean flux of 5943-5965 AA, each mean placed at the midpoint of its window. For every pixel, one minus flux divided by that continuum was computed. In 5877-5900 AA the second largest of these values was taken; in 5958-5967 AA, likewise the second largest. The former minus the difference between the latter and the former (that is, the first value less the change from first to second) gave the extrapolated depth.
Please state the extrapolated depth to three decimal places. 0.143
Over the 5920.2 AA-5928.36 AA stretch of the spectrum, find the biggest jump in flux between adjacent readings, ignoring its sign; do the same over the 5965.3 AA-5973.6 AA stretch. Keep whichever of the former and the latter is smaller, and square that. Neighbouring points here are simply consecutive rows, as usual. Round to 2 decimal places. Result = 0.24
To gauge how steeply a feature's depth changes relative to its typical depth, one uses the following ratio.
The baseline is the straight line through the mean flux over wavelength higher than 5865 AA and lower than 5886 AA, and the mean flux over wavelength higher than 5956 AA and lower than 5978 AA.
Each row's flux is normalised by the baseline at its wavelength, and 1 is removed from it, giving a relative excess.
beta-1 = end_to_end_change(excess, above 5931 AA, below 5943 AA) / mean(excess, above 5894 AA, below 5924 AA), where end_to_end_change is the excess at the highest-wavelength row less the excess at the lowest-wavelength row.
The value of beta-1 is -7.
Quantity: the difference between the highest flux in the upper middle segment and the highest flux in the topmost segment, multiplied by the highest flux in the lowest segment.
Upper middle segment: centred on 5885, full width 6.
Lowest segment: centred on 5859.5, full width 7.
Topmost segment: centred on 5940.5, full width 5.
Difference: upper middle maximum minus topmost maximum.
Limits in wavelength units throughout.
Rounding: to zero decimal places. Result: -3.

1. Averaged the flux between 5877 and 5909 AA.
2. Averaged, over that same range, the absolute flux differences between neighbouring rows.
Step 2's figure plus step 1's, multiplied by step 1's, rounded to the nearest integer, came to 61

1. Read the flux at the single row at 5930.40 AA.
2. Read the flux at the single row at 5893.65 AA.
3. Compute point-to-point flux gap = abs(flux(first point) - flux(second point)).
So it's 1.2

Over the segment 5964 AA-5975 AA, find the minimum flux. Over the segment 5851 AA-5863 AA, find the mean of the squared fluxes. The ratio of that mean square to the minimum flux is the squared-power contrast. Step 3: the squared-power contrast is 7.87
